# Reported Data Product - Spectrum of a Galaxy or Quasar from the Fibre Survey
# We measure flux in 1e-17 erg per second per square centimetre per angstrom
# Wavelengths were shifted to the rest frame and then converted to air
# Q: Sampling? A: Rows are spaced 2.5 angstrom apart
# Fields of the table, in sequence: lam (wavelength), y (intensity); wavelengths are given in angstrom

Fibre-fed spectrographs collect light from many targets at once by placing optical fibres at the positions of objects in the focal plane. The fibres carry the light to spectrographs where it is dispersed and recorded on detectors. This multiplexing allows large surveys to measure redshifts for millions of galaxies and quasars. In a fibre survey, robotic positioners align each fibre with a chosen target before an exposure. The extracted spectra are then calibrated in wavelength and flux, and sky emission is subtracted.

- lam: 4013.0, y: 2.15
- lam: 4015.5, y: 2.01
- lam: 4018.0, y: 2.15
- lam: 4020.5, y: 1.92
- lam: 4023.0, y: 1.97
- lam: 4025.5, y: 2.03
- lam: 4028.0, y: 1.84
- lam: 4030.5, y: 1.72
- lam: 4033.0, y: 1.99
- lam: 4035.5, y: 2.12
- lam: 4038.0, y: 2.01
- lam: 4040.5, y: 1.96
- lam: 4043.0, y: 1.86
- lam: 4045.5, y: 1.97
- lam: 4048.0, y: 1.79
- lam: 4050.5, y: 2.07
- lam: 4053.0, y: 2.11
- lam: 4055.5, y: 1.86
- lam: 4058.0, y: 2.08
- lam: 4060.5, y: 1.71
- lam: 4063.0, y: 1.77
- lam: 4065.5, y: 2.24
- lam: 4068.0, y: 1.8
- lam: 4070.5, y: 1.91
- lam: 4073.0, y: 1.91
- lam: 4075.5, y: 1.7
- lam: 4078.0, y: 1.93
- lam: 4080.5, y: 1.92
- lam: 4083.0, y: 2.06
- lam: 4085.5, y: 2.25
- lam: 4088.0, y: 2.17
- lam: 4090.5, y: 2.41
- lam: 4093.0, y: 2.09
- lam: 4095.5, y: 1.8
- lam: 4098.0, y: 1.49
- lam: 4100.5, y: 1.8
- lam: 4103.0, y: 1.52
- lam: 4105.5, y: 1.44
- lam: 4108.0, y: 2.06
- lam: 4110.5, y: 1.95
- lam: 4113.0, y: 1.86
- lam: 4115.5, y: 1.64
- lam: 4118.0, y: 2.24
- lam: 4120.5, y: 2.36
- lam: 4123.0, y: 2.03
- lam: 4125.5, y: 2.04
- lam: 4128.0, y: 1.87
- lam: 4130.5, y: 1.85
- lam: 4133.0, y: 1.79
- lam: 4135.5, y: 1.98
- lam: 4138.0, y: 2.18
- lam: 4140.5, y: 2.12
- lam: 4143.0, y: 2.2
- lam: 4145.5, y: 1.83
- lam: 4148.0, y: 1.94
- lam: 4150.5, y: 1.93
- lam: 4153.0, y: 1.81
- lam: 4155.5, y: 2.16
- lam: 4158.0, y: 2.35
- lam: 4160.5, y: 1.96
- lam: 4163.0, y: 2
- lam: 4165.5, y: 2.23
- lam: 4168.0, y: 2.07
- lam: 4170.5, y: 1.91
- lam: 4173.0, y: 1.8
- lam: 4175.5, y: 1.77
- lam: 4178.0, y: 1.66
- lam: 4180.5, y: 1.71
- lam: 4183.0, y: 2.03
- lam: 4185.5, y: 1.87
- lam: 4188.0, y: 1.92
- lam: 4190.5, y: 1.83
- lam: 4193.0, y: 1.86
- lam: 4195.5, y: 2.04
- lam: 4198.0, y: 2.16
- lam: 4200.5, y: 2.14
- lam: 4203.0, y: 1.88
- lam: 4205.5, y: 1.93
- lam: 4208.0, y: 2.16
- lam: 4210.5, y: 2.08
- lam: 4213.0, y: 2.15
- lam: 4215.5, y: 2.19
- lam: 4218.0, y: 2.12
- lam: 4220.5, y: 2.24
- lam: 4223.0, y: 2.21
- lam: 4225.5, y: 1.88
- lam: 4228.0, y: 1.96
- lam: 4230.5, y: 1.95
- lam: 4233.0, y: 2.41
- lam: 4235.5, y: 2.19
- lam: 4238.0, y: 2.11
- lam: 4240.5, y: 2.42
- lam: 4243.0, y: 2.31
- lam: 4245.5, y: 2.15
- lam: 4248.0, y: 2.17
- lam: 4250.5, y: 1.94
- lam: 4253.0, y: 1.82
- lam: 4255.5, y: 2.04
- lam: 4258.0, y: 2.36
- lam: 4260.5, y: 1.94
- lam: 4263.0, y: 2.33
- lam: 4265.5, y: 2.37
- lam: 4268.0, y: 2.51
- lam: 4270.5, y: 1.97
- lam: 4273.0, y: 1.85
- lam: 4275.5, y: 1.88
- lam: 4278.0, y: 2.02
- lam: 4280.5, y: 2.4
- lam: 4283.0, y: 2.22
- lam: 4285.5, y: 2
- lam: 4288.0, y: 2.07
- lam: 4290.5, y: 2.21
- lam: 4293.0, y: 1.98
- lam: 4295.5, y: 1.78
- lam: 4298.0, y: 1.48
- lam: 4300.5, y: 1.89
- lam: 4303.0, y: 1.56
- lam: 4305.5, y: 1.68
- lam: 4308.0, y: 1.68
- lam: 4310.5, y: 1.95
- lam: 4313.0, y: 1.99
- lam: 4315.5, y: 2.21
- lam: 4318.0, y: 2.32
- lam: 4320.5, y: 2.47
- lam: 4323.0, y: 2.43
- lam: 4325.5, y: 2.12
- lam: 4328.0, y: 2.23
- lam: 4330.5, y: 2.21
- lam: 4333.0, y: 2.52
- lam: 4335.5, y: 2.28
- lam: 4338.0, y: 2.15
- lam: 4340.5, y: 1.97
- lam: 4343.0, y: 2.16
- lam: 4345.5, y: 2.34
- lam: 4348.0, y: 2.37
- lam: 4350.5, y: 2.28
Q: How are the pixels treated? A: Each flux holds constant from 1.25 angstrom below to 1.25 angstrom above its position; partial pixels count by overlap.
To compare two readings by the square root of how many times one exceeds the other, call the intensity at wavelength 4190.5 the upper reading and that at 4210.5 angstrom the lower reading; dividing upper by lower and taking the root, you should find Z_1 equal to 0.94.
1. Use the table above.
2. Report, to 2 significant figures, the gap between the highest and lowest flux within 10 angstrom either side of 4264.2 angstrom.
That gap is 0.66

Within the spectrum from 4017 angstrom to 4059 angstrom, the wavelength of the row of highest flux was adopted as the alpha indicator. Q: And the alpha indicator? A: 4018.0 angstrom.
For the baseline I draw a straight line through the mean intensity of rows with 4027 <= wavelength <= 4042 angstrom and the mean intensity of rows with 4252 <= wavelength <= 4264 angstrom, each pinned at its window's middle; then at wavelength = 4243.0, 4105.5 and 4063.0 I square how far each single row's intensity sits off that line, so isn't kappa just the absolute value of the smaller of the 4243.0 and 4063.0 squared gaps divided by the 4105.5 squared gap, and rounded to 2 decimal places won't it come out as 0.12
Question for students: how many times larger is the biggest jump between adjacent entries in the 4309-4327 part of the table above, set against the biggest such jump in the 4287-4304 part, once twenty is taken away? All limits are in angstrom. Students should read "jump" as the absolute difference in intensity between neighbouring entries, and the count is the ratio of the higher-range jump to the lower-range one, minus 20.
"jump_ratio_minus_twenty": -19.2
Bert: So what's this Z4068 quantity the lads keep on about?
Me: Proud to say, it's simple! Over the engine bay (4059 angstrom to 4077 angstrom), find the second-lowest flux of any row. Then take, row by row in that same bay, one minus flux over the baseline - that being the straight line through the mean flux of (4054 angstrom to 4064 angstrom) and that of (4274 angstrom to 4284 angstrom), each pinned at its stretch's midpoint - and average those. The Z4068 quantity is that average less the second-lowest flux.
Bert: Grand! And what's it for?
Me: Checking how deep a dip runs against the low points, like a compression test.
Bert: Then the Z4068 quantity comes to -1.71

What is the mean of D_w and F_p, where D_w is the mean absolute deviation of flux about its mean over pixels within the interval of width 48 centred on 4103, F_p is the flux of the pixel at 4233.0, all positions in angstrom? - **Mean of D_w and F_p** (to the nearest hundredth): 1.32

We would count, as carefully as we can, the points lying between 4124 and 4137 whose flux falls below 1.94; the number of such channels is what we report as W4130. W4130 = 3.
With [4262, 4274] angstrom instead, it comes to 1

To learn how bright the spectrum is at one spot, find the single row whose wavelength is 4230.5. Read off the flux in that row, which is 1.95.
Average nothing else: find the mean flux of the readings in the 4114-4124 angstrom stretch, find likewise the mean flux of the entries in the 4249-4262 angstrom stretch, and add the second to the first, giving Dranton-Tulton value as 4.09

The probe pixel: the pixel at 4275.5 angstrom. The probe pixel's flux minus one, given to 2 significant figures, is 0.88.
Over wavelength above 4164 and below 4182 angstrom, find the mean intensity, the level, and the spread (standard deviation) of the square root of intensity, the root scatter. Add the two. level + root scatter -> 1.95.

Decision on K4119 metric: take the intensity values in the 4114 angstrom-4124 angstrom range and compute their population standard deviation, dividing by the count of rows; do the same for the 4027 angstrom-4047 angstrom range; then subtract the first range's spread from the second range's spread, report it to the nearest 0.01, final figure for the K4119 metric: -0.16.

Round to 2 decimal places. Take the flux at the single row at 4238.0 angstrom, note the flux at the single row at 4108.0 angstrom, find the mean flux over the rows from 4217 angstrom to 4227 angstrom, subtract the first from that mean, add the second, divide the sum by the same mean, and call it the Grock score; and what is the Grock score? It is 0.98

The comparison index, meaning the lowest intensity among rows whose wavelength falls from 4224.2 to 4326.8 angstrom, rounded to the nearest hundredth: 1.48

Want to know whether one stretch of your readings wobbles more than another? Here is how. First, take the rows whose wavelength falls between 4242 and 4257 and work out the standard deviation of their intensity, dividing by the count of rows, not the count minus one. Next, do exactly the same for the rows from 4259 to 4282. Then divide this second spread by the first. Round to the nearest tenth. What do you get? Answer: 1.5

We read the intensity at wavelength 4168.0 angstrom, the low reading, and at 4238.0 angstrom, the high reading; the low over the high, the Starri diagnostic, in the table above 0.98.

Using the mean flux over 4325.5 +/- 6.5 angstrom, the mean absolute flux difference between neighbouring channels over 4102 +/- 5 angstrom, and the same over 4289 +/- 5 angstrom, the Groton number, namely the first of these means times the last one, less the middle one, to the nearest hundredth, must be 0.11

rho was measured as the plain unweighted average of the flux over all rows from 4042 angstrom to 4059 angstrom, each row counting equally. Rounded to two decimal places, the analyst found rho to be 1.96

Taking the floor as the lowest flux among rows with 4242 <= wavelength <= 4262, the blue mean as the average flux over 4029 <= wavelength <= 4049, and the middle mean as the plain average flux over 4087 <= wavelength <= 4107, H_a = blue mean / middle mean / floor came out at 0.576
